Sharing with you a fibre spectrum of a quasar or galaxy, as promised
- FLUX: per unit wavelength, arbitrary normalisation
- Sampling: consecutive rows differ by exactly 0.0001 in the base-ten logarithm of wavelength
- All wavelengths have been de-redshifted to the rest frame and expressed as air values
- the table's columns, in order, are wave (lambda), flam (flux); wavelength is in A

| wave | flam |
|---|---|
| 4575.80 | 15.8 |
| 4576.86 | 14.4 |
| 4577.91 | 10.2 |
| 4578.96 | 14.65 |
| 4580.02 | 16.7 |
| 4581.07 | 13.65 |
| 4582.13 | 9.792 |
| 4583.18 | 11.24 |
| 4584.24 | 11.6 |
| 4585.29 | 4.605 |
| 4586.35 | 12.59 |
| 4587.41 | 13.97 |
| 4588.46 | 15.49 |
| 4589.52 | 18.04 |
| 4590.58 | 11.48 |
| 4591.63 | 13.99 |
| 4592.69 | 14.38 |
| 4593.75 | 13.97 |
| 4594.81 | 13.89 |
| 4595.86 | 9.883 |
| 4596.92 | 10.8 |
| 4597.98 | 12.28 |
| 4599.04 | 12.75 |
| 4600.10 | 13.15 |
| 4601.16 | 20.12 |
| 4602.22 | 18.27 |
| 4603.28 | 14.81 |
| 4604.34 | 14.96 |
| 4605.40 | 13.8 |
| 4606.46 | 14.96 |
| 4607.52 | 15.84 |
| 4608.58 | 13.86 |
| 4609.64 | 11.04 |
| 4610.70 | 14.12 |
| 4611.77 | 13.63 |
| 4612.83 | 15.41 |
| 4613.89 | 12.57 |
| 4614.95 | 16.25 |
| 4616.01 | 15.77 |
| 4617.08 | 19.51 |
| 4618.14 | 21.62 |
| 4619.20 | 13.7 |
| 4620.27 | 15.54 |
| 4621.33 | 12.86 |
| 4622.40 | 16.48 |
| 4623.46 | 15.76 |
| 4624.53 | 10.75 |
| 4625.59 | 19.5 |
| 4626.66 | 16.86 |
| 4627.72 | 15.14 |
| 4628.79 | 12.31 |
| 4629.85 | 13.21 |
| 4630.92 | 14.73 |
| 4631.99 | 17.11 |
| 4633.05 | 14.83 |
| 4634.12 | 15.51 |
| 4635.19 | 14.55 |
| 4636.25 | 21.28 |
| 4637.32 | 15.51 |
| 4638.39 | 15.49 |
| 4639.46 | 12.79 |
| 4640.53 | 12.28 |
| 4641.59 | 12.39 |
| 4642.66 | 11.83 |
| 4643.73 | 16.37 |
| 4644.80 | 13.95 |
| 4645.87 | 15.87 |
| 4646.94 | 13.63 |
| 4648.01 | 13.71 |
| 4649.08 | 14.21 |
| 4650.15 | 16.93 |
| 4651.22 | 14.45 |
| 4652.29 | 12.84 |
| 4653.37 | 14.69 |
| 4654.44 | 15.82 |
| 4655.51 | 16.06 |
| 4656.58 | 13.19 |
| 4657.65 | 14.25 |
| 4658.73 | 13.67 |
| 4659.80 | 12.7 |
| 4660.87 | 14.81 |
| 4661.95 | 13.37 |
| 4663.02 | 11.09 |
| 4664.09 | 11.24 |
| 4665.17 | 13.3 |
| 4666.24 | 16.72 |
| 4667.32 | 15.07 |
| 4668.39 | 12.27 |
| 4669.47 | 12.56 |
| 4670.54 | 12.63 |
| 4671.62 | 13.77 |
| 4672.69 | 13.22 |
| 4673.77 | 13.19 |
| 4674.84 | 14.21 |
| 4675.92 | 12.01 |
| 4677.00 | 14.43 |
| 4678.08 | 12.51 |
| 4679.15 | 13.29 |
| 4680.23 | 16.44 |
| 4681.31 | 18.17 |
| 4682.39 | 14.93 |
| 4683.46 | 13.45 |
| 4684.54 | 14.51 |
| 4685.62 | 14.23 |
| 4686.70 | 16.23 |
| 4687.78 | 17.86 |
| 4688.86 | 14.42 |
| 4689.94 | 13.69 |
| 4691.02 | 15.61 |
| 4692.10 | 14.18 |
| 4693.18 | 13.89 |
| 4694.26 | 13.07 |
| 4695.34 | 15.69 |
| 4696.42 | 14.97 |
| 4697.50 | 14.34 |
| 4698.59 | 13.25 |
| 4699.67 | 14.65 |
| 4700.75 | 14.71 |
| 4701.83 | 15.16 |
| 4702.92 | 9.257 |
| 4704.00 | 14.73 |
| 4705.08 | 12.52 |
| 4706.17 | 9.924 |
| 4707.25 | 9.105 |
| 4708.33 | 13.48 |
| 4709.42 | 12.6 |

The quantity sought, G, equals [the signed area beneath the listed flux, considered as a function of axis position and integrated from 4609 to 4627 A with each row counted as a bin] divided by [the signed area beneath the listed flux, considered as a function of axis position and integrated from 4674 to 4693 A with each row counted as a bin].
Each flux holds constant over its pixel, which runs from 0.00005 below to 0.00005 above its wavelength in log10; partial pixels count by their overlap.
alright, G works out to 0.99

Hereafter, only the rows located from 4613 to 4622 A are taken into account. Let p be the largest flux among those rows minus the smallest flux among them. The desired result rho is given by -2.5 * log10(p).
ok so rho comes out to -2.39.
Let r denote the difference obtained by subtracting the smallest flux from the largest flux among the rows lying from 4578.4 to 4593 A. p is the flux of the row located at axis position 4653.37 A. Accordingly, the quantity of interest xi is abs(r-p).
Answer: 1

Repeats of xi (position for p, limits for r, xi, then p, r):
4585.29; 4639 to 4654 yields 0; 4.605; 5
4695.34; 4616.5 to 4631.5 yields 5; 15.69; 11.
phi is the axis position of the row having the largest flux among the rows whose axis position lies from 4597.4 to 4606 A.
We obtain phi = 4601.16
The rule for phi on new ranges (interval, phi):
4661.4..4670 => 4666.24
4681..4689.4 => 4681.31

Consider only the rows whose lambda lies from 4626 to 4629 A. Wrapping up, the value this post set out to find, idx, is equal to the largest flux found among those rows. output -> 16.86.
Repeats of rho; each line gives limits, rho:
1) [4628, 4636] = -1.70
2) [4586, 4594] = -2.04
